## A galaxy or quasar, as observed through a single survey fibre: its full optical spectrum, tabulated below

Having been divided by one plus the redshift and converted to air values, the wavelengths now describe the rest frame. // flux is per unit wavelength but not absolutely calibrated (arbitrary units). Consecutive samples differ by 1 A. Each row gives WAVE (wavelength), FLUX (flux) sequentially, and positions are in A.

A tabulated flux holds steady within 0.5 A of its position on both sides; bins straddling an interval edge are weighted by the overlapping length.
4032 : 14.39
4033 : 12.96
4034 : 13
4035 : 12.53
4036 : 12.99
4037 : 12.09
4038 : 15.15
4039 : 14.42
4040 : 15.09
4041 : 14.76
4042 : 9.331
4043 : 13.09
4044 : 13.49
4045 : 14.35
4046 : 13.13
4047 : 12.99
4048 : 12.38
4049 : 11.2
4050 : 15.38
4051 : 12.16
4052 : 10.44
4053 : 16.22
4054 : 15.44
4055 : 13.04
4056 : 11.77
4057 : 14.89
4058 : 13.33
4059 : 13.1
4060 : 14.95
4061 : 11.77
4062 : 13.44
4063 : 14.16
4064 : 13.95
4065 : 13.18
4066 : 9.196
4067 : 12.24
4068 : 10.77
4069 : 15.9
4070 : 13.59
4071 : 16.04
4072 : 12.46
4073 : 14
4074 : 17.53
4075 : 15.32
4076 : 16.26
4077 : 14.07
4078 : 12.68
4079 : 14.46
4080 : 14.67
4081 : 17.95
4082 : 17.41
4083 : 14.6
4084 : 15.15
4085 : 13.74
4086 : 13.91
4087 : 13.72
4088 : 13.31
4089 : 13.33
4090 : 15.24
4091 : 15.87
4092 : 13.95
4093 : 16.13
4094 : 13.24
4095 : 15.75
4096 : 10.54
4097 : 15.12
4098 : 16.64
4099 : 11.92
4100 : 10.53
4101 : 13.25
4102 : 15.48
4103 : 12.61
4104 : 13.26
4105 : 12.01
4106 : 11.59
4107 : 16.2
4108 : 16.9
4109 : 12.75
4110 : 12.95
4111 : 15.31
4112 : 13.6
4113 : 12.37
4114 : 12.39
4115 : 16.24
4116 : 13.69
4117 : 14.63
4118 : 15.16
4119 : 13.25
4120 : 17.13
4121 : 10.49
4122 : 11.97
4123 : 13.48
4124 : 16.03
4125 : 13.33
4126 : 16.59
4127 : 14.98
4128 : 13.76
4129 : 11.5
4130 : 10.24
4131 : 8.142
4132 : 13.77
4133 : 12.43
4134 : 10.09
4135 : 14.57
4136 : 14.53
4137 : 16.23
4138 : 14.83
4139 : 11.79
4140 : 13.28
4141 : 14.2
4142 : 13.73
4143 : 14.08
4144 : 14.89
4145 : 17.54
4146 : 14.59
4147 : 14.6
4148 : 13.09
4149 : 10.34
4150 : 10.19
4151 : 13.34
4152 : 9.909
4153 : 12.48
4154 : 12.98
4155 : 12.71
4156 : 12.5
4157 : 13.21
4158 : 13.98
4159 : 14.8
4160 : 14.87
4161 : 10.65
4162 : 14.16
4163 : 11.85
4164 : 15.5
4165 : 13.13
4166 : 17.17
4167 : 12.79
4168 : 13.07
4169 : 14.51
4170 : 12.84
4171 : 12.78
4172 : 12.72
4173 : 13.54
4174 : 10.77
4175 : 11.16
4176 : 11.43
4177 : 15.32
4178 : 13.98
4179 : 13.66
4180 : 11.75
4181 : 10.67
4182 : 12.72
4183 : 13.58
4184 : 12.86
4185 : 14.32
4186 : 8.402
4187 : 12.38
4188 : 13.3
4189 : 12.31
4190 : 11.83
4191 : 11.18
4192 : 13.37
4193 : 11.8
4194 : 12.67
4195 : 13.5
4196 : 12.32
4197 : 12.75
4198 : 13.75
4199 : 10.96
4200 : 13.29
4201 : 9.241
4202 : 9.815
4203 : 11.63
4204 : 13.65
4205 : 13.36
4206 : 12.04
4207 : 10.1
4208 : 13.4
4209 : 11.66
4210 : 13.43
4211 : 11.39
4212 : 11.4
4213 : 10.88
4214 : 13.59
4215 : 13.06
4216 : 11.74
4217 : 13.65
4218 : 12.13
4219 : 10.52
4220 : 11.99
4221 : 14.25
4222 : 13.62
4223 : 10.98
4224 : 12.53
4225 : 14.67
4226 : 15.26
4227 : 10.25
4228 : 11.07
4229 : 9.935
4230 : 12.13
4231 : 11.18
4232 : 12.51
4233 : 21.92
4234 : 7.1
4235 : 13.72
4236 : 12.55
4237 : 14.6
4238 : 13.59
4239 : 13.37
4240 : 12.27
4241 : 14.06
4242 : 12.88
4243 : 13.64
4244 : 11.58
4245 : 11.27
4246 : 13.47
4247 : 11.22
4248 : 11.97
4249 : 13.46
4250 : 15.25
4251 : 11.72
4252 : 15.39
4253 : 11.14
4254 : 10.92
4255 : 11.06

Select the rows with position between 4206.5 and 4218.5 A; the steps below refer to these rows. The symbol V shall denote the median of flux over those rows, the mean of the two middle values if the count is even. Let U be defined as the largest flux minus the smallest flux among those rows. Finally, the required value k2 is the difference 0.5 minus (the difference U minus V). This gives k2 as 8.9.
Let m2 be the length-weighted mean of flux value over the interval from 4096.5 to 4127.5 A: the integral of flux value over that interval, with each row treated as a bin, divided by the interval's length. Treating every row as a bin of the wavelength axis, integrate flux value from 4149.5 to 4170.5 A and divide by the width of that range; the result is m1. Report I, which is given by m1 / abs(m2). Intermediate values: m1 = 13.2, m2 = 13.9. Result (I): 0.95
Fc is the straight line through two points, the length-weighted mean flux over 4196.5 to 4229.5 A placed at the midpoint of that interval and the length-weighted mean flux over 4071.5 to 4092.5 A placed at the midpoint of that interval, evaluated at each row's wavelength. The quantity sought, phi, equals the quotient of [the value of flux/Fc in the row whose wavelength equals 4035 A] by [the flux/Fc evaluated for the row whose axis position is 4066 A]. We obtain 1.31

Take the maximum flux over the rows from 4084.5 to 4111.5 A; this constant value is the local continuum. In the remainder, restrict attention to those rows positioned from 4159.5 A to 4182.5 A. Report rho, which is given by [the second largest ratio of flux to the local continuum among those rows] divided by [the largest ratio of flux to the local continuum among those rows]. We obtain 0.903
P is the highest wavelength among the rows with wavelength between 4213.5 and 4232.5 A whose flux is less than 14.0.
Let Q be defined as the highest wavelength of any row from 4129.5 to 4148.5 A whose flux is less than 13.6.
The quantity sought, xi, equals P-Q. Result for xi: 84 A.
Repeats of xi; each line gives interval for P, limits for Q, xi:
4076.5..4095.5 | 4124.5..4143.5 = -46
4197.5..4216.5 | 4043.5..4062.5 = 154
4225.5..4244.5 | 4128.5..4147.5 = 104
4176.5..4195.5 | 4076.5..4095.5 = 101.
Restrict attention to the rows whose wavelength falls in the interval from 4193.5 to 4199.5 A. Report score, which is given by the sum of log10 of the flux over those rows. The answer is 6.61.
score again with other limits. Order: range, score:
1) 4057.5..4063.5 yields 6.77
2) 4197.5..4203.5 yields 6.32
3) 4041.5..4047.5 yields 6.61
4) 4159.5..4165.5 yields 6.73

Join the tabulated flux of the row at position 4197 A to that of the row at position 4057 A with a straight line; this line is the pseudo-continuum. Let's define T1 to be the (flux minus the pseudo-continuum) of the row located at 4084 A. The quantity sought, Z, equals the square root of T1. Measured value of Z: 0.8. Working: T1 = 0.7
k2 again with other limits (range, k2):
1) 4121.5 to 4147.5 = 5.0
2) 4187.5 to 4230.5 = 6.6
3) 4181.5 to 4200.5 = 7.3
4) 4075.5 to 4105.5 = 7.1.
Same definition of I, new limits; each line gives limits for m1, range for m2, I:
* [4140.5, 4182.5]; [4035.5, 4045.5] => 0.98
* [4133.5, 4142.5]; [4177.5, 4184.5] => 1.07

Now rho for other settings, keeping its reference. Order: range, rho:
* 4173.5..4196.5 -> 0.935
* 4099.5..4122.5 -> 0.987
